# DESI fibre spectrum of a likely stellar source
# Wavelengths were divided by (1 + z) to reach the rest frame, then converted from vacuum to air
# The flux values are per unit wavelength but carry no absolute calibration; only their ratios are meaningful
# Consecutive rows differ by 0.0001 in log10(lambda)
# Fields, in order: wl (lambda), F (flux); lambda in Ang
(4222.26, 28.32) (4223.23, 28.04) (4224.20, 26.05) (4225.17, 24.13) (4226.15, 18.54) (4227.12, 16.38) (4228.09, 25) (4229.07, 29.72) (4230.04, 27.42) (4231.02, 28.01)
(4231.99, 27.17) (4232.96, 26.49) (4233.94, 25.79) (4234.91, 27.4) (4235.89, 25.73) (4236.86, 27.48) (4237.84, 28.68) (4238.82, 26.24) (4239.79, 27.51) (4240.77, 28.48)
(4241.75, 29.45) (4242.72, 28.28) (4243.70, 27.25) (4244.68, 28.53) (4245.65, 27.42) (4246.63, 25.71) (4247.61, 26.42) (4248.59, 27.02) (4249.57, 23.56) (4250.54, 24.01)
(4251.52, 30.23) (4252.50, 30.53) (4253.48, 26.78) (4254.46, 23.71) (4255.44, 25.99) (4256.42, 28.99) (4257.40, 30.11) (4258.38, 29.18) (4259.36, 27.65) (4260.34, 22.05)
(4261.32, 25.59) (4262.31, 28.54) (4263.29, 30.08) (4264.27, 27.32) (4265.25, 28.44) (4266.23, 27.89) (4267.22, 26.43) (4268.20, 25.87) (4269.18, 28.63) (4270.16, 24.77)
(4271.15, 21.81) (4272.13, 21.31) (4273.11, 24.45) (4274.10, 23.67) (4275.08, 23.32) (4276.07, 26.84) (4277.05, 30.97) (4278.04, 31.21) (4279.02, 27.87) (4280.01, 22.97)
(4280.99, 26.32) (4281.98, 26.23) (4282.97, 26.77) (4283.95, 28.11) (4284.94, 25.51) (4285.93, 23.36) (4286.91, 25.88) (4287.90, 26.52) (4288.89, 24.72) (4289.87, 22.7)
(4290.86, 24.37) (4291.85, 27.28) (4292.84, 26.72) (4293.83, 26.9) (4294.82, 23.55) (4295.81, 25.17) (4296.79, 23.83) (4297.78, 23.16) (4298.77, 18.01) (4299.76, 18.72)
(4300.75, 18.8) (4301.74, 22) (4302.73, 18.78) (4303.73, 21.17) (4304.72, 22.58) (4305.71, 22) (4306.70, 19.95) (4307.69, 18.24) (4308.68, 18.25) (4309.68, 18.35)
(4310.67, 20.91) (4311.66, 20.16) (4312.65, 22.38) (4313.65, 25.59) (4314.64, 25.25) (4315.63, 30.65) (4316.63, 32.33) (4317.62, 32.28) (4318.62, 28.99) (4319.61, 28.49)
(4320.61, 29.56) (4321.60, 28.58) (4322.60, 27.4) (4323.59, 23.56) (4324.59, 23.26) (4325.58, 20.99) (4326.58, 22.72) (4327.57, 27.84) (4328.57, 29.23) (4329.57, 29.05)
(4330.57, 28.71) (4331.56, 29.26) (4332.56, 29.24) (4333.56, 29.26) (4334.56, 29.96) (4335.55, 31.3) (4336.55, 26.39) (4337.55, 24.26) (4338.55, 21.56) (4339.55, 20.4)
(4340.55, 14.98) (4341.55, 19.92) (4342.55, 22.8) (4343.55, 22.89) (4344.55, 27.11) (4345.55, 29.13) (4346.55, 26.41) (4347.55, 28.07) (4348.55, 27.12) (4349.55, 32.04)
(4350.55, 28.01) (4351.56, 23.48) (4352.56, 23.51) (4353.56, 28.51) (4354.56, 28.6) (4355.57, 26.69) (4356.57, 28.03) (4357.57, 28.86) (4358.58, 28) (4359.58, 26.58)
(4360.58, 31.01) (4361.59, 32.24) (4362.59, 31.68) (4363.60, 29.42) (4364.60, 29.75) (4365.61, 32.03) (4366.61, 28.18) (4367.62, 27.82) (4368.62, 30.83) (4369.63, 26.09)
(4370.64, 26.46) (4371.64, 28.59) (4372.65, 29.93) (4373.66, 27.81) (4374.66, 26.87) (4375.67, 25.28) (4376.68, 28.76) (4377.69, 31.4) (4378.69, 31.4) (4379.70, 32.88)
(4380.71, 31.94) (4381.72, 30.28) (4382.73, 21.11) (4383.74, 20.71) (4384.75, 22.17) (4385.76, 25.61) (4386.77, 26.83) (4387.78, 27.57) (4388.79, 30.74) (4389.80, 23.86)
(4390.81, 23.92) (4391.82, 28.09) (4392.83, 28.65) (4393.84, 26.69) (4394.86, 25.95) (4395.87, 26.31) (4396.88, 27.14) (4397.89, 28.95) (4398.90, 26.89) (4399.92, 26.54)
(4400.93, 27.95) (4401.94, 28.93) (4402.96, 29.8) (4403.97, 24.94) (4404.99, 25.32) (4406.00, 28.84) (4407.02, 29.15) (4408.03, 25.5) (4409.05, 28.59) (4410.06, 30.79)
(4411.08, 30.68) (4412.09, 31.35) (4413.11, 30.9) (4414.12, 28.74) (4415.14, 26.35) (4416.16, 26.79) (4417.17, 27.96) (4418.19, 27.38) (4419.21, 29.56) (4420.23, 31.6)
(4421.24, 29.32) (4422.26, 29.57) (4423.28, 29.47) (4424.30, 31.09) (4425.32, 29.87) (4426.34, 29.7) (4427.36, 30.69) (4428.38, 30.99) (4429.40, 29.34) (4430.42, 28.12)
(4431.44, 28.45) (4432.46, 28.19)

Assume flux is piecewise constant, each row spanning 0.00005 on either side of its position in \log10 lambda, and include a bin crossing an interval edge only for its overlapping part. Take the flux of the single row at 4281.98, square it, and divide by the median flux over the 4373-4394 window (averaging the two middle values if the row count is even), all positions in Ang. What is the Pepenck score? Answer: 25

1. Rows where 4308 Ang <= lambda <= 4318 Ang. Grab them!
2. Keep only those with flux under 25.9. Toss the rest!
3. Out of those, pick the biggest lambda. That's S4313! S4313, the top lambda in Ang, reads 4314.64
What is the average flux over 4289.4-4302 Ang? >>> 23.2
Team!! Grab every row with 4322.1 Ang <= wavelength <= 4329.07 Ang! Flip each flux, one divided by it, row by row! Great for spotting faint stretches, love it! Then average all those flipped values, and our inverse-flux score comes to 0.0405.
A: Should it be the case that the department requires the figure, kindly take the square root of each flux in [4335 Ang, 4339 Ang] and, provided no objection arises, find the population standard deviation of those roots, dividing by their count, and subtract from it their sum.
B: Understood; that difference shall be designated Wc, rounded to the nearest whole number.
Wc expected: -20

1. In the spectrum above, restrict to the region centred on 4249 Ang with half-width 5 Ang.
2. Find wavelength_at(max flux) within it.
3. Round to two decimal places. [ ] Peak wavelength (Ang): 4252.50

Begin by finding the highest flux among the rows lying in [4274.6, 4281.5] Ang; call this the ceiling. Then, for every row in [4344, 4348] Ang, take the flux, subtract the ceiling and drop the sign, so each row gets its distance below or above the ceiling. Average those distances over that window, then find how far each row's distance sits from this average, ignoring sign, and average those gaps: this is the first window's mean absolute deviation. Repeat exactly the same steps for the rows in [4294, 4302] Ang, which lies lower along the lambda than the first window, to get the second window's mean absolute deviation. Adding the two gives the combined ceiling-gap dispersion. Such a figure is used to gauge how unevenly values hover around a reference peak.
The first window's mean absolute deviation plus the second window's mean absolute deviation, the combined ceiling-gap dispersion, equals 3.3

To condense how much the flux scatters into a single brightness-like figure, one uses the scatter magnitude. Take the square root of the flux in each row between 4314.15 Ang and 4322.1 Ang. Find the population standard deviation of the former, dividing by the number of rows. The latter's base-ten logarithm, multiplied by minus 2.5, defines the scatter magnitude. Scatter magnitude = 1.7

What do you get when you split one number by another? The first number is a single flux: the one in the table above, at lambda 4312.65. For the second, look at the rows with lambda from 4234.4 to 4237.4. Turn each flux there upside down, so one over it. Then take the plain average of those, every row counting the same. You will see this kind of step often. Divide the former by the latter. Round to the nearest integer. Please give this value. 601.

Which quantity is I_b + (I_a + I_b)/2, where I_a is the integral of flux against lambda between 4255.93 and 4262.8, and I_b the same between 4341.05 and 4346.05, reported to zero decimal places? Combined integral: 277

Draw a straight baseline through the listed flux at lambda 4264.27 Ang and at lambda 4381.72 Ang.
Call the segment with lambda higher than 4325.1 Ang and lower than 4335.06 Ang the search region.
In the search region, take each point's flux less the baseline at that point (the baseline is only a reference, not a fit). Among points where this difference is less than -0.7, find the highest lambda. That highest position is 4327.57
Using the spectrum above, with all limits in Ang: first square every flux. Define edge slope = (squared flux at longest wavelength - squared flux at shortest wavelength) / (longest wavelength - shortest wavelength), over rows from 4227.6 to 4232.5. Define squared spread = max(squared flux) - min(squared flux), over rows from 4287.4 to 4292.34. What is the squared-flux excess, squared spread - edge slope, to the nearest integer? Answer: 200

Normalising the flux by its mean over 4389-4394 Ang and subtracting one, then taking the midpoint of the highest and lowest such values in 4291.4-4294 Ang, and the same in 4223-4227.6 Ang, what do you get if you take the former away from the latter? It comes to -0.18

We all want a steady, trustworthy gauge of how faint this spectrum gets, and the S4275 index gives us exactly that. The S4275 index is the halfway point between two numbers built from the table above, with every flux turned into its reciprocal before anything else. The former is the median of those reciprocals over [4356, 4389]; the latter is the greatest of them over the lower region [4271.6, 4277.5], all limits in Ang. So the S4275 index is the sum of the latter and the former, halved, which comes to 0.0410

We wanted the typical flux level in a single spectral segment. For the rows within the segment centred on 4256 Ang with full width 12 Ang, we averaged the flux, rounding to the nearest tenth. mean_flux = 27.1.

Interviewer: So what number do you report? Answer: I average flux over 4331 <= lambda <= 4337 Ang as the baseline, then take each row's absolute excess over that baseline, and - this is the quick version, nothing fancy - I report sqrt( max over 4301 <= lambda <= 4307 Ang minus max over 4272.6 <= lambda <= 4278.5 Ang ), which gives 2.1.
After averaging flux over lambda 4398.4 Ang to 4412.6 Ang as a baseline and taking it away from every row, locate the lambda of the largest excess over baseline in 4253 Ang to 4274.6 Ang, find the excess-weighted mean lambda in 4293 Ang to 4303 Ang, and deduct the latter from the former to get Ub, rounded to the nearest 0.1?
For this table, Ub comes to -41.9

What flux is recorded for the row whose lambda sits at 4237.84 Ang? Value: 28.68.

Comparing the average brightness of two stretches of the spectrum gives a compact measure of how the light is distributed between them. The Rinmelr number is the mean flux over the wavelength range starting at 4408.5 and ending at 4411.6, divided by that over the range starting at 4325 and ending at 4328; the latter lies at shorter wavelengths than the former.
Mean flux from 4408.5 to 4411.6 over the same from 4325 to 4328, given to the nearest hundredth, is 1.26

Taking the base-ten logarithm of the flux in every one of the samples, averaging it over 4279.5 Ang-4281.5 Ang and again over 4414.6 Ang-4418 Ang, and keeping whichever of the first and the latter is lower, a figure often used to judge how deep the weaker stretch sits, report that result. 1.39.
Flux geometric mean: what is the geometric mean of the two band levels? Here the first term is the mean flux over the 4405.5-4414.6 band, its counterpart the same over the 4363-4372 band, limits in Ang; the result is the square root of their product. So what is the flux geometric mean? 29.1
